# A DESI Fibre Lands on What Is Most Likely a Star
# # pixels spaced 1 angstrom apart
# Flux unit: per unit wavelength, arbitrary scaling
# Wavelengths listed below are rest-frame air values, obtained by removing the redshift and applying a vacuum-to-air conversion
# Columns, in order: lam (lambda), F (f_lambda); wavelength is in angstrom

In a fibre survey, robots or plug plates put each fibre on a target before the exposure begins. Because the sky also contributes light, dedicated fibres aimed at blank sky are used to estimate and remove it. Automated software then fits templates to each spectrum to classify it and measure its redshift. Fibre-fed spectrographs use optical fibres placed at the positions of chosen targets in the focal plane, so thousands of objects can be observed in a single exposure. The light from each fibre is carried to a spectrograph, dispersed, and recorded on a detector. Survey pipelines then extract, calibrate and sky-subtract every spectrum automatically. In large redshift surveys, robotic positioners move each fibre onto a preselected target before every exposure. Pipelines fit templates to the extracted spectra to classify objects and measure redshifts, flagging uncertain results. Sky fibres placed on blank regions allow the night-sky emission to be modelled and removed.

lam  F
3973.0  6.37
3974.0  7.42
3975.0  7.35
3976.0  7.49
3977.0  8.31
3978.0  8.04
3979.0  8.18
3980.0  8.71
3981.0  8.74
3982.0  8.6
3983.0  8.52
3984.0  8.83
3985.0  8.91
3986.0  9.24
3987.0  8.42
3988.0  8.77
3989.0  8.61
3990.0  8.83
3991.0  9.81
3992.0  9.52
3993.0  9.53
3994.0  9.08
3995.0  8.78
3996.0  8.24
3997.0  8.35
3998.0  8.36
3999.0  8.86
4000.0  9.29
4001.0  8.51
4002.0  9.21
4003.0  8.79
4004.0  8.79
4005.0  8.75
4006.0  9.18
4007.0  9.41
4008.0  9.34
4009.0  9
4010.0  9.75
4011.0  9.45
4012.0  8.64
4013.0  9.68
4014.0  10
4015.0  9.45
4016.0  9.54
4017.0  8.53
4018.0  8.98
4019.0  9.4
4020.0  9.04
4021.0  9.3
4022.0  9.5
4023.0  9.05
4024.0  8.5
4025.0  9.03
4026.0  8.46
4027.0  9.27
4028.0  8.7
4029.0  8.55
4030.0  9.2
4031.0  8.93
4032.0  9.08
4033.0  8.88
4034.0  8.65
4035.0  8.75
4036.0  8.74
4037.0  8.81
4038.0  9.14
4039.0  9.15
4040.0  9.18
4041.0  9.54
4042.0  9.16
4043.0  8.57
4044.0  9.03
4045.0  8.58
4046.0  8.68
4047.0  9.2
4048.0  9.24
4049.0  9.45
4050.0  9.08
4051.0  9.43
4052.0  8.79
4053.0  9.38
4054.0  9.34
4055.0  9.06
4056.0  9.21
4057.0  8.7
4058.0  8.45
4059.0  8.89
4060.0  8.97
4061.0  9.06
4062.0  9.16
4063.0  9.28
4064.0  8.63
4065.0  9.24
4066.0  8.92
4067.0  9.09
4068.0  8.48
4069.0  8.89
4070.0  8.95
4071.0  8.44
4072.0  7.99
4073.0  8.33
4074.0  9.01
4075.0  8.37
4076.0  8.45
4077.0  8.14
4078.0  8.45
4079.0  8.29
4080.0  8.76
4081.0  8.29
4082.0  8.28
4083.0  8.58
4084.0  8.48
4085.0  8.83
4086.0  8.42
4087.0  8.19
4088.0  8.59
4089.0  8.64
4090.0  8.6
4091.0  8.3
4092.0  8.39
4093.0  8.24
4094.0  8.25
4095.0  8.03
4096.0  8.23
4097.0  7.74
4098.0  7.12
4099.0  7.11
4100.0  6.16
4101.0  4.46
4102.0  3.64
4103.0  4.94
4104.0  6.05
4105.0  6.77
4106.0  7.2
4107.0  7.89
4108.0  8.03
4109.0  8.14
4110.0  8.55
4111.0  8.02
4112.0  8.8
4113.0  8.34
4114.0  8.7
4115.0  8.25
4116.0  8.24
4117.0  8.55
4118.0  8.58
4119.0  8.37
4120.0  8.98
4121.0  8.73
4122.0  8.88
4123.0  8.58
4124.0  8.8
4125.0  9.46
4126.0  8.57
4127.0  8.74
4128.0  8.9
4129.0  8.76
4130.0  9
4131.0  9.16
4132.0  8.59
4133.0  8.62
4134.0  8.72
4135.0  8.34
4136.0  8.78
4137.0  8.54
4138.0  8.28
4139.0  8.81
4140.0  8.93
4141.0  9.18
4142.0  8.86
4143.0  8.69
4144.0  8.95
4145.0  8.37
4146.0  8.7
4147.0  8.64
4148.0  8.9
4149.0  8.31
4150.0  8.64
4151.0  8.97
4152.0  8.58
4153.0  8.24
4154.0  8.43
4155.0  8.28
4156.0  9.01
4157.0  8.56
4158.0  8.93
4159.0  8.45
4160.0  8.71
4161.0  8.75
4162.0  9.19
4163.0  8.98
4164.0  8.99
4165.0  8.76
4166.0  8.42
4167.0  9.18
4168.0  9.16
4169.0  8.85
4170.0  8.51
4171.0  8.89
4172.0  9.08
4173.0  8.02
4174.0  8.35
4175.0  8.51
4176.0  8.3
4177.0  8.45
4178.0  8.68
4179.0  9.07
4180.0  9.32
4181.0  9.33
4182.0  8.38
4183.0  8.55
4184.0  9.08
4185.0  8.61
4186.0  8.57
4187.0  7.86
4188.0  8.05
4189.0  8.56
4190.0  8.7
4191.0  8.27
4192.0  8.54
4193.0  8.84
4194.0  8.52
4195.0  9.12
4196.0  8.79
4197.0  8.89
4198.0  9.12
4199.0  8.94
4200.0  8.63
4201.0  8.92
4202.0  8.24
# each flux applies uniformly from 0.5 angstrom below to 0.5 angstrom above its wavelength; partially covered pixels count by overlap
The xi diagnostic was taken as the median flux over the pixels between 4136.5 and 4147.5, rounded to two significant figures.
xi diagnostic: 8.7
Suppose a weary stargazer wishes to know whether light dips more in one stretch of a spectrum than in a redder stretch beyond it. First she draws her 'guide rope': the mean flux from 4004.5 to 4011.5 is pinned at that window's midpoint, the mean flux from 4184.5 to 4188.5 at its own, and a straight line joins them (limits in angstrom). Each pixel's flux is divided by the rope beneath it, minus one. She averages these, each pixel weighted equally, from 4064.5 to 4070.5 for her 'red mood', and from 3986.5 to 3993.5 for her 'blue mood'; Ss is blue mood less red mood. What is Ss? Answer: -0.031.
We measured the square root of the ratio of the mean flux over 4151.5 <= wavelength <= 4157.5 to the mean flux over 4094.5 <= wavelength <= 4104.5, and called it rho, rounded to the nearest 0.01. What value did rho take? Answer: 1.16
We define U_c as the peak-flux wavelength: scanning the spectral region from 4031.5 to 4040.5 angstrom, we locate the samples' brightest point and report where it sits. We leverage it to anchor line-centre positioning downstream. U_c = 4040.0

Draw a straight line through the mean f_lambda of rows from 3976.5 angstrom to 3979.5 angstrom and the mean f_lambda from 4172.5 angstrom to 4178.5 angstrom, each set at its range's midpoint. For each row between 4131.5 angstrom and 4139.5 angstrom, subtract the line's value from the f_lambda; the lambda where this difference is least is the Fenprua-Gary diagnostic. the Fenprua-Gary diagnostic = 4138.0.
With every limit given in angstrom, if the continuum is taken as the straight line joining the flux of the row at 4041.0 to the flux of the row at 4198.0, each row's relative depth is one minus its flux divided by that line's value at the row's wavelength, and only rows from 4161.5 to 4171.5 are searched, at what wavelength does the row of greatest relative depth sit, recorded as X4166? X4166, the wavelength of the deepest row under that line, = 4166.0 angstrom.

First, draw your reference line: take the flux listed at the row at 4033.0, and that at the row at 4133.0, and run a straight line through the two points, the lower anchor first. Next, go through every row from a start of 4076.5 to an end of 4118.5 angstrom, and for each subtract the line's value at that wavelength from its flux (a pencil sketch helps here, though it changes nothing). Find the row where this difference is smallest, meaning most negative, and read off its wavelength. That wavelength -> 4102.0 angstrom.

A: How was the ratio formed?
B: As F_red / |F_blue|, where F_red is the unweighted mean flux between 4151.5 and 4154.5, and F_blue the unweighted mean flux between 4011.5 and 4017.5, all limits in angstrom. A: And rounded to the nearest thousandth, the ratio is 0.904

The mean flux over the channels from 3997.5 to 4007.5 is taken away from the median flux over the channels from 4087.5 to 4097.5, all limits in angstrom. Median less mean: -0.6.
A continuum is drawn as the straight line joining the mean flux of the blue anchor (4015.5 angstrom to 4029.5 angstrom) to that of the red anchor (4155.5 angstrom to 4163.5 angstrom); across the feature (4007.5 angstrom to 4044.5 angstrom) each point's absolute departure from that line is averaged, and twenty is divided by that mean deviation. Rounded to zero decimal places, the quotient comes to 64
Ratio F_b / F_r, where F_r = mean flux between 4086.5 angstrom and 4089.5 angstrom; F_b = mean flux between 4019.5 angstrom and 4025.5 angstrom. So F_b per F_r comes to 1.07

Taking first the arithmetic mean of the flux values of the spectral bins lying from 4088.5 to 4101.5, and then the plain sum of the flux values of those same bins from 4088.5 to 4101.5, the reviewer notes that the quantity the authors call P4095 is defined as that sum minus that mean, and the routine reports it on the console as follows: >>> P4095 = 92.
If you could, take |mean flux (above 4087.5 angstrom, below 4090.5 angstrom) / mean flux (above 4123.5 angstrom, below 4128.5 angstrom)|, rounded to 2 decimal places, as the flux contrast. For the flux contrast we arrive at 0.97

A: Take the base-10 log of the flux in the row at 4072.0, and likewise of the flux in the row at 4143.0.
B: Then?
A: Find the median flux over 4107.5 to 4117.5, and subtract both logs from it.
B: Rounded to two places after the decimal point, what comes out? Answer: 6.45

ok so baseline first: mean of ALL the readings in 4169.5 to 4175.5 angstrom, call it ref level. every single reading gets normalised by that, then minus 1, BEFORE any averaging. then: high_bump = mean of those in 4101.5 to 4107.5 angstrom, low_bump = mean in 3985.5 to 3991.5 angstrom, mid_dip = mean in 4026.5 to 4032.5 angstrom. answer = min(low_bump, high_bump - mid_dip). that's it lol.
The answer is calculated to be -0.34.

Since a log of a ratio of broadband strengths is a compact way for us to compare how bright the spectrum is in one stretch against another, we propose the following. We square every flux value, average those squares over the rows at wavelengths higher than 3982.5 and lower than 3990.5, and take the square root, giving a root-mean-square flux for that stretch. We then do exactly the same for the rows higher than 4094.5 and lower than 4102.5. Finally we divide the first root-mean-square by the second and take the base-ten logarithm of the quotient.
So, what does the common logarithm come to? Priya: 0.11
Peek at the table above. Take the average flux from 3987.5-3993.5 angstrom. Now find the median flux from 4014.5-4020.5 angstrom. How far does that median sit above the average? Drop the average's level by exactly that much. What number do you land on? 9.14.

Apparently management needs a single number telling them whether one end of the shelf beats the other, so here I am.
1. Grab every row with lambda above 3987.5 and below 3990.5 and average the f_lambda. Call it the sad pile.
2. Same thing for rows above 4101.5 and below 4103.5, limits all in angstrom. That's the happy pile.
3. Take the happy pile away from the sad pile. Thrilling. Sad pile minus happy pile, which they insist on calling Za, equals 4.45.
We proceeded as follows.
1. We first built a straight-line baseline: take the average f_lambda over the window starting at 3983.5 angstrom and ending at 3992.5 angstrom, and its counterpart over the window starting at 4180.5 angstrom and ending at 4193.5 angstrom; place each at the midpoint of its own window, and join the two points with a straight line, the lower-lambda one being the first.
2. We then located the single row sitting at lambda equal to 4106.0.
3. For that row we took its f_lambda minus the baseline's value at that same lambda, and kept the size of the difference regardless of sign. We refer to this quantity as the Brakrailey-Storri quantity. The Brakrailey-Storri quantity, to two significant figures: 1.5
